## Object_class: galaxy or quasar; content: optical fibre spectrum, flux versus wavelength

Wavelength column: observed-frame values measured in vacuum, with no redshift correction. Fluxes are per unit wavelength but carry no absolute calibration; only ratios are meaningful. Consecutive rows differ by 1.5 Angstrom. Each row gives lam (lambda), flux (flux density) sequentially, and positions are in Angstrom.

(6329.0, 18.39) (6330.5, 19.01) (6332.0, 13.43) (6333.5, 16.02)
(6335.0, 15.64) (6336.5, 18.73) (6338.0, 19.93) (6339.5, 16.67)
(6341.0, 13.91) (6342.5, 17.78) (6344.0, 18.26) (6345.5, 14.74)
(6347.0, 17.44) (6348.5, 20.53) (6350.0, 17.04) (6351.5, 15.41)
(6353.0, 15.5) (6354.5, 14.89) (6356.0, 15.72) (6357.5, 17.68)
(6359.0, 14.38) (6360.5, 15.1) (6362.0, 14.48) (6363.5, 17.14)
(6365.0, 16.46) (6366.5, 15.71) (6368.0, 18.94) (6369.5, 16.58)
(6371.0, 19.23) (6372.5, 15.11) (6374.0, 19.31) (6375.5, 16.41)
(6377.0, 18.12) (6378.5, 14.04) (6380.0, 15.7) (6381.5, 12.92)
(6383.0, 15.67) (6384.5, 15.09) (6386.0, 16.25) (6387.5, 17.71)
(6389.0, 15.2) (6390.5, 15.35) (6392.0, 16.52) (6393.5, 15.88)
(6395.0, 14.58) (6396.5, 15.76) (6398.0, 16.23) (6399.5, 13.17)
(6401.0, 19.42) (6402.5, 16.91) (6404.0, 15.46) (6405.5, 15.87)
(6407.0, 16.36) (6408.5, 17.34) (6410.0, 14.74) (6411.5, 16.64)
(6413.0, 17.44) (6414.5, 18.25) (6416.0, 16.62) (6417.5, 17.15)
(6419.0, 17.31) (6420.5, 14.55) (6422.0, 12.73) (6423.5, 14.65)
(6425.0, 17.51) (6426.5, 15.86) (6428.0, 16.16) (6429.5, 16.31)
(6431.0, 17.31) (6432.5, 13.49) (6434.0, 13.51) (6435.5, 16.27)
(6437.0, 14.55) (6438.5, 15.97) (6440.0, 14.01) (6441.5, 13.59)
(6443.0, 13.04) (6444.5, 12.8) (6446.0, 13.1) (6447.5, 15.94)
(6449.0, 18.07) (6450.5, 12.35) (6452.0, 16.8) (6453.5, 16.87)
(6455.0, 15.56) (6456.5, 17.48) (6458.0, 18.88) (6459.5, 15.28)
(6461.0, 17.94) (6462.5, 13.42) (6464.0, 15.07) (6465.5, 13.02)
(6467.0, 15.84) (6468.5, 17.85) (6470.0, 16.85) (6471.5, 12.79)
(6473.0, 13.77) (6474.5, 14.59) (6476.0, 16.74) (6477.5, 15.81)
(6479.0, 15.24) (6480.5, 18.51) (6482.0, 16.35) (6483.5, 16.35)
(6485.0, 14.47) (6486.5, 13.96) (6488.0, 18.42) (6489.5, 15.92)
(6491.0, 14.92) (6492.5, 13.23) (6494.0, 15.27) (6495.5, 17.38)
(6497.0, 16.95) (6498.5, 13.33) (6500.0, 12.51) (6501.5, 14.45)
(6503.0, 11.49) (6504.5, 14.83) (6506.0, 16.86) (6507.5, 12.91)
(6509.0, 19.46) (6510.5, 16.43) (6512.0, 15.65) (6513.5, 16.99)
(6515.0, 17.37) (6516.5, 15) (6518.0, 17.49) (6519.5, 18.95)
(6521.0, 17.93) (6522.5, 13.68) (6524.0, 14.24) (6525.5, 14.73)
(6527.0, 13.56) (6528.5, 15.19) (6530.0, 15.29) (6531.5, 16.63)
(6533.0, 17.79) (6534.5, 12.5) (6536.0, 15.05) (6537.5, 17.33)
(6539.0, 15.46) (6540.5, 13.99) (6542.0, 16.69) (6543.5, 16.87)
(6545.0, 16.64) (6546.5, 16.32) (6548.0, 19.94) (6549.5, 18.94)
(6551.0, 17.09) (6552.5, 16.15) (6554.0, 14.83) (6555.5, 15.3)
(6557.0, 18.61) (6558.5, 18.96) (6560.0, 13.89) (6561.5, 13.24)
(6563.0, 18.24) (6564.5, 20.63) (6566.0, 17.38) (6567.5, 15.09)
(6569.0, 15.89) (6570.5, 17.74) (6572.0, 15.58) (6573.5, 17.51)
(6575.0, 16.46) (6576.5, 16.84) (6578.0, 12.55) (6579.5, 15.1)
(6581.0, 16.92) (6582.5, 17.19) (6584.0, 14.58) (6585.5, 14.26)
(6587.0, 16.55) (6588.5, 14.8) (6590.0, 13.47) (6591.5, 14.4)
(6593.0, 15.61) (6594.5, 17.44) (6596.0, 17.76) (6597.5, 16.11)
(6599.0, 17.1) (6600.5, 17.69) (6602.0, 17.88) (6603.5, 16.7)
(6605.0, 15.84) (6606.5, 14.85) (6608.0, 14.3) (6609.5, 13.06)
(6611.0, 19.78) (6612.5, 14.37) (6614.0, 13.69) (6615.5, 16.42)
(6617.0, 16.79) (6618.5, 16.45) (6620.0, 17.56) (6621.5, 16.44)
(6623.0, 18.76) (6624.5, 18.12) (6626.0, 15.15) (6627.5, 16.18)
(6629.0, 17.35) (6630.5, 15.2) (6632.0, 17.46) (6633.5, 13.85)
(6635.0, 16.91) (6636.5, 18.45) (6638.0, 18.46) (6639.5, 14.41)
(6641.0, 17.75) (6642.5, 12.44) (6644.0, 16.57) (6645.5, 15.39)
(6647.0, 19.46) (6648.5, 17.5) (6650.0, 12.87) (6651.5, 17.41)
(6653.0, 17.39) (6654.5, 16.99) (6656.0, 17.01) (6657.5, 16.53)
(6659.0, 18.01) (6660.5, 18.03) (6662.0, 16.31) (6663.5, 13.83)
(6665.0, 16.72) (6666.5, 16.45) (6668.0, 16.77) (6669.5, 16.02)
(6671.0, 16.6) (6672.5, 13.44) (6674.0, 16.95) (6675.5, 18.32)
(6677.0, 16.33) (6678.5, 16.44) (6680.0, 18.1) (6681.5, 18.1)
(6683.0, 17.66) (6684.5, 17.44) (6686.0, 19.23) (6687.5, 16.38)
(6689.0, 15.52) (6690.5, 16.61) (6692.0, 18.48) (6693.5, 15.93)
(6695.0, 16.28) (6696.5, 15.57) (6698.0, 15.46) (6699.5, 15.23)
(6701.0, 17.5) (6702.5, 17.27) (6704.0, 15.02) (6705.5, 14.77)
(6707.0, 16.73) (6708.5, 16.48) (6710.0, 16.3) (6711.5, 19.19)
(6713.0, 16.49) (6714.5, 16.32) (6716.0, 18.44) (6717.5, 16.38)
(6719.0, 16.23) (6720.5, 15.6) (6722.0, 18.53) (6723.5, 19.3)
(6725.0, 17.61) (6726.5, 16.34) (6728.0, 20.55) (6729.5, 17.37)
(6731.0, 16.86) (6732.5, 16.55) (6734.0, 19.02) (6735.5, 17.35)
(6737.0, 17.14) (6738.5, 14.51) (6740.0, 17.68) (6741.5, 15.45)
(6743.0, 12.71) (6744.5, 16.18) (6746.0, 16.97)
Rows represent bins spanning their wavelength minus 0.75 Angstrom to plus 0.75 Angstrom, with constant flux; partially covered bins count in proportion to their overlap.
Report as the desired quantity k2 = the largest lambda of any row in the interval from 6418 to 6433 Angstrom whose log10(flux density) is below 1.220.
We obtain 6432.5 Angstrom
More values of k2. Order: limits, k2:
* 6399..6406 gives 6405.5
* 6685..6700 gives 6699.5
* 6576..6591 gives 6590.0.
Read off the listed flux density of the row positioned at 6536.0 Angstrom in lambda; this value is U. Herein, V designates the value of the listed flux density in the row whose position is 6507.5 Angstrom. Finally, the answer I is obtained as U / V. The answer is 1.17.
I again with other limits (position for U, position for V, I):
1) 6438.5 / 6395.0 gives 1.10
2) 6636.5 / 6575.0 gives 1.12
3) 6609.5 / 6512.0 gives 0.83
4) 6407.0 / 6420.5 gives 1.12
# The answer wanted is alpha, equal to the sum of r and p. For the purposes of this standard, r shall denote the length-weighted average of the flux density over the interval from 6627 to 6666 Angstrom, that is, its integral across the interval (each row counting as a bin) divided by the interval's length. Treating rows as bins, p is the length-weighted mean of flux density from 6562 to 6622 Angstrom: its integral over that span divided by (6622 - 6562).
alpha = 32.6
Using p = 16.2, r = 16.5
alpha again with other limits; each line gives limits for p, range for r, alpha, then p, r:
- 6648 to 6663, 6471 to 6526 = 32.3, 16.7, 15.6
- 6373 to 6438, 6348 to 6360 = 32.2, 16.0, 16.3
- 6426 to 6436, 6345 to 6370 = 31.9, 15.5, 16.4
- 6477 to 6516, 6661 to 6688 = 32.3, 15.6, 16.7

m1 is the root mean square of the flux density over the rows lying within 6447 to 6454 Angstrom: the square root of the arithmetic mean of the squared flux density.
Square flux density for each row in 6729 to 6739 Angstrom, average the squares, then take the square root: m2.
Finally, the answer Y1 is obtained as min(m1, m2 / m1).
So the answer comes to 1.06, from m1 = 16.1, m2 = 17.0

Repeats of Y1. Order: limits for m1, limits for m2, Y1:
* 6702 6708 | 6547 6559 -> 1.10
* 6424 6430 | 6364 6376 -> 1.05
